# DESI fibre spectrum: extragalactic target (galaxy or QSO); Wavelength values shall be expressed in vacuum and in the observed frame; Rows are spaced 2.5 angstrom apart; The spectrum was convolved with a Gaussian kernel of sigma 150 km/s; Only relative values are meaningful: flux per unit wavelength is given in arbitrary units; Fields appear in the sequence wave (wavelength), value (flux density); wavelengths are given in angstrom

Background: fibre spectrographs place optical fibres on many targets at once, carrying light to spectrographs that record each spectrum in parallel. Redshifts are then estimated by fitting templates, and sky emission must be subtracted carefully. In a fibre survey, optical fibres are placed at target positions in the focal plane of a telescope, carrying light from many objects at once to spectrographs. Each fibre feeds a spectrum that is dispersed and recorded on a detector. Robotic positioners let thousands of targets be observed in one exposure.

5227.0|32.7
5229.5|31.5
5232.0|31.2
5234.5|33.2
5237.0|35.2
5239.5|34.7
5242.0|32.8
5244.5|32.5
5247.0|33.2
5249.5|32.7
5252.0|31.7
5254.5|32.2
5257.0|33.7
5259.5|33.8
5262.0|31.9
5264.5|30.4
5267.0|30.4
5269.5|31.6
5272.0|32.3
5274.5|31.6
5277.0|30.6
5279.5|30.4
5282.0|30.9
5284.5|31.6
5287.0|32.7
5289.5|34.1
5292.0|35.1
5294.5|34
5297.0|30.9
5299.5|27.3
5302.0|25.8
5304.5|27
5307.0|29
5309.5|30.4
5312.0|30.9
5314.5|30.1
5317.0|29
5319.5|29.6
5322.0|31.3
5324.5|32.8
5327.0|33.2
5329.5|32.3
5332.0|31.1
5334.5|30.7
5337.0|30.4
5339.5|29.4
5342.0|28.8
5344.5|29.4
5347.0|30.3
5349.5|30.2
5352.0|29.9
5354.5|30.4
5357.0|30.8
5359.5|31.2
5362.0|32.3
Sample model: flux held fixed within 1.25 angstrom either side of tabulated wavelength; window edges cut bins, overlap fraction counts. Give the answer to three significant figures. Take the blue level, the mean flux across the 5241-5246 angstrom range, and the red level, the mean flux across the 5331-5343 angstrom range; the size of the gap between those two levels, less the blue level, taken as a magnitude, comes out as 30.1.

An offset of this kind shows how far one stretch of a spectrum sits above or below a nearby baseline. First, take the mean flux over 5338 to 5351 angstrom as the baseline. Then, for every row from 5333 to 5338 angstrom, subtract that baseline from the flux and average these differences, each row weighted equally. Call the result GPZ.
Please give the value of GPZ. 0.9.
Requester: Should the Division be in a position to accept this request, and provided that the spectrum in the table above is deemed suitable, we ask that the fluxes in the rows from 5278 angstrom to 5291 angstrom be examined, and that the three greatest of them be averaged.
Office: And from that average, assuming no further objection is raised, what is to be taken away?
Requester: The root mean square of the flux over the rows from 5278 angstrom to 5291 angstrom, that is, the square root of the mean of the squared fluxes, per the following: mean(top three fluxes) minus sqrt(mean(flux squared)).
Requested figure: 0.83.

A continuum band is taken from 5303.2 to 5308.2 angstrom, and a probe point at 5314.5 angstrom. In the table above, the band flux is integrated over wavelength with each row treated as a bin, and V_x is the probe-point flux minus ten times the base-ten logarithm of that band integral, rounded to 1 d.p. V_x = 8.6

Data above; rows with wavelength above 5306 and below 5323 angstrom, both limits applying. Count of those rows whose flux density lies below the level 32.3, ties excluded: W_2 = 7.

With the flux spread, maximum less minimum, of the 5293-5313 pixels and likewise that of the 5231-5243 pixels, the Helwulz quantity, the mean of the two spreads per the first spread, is 0.74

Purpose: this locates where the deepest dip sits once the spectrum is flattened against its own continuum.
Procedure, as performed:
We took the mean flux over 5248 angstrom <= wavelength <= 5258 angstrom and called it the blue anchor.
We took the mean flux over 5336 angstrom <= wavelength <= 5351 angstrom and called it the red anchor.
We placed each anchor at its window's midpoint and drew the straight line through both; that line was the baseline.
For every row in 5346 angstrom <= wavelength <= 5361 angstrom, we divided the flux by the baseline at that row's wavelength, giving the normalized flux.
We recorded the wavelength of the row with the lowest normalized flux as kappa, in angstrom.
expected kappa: 5352.0 angstrom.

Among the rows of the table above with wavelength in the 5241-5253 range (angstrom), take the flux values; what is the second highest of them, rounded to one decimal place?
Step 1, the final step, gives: 32.8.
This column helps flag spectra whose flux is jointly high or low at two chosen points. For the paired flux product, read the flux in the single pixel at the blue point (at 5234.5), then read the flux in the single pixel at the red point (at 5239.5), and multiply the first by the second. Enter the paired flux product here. 1152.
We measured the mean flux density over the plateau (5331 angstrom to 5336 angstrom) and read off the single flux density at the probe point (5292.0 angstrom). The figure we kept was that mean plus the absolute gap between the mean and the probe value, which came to 35.1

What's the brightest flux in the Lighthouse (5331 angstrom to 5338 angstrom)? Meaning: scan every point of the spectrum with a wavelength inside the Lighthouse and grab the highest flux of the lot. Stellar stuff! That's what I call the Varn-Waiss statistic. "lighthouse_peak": 31.1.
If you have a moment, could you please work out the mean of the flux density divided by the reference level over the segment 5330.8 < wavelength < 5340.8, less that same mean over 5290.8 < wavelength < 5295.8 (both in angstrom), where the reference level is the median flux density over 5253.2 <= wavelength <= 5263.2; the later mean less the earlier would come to -0.13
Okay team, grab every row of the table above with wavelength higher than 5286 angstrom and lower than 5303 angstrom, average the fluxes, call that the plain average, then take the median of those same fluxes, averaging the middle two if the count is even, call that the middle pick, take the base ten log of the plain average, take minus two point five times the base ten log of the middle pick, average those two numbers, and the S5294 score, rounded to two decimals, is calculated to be -1.14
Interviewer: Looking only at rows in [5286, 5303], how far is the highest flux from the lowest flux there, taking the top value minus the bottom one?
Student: 9.3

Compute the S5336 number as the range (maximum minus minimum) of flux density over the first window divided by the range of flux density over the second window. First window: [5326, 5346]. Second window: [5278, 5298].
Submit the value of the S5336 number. 0.9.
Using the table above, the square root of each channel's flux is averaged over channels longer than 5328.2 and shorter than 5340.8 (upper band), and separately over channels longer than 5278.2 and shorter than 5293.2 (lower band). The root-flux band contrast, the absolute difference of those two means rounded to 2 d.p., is 0.15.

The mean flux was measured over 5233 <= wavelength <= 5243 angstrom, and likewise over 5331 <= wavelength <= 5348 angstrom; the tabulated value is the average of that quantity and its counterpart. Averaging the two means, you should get 32.0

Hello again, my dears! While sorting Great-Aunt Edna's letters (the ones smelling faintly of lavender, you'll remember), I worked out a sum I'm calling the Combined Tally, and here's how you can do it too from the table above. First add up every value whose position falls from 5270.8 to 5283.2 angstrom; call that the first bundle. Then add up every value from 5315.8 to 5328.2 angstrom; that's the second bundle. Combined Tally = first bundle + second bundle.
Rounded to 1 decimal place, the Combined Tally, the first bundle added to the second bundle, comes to 311.7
